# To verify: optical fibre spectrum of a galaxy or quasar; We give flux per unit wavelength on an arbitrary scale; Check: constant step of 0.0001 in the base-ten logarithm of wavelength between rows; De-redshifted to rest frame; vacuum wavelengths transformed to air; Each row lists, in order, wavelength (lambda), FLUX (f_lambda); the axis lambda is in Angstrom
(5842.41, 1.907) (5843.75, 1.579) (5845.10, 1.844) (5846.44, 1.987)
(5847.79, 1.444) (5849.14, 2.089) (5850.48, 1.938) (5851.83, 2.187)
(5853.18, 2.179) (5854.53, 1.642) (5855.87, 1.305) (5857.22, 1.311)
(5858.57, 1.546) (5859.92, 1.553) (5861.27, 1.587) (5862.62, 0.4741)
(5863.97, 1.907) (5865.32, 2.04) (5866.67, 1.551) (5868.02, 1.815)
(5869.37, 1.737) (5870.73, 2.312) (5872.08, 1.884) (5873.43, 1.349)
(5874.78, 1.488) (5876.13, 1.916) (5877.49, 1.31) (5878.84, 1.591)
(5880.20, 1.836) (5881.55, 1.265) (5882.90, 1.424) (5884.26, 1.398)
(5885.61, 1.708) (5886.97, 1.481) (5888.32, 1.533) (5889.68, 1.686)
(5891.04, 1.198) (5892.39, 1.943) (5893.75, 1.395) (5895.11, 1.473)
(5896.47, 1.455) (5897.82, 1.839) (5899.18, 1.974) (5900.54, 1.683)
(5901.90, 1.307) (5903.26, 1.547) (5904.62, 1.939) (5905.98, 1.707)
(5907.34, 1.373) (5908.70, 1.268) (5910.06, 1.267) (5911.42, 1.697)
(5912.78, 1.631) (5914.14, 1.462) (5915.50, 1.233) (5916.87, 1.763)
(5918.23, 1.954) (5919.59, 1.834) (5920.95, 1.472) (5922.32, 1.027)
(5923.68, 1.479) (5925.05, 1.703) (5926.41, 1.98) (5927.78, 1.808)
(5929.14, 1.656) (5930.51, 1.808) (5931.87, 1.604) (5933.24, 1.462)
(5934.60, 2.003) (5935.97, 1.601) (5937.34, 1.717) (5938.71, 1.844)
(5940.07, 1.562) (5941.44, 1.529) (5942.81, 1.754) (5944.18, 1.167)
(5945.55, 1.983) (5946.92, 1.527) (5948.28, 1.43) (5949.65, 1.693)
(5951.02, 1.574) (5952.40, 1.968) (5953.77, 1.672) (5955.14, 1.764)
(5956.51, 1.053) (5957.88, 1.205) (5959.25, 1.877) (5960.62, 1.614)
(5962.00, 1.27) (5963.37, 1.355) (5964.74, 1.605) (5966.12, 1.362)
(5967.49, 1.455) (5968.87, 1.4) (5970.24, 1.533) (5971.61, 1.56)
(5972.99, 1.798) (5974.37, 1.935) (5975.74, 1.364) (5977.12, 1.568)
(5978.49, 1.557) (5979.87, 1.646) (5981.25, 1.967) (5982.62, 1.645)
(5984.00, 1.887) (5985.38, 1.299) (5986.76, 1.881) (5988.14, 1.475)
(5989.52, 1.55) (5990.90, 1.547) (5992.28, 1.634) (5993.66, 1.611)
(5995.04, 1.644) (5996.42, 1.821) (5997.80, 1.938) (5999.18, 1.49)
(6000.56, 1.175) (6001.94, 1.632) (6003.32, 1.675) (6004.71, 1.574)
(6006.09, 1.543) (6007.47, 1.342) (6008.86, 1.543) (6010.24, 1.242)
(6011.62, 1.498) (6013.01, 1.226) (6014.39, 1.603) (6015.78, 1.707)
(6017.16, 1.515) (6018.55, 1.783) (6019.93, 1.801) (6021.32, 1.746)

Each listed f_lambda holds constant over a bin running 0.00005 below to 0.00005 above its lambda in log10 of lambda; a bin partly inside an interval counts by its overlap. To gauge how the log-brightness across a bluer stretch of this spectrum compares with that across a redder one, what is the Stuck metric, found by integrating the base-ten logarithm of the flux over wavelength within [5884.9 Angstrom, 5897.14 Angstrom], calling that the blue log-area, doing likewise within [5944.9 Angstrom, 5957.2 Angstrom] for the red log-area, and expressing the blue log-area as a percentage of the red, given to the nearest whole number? 89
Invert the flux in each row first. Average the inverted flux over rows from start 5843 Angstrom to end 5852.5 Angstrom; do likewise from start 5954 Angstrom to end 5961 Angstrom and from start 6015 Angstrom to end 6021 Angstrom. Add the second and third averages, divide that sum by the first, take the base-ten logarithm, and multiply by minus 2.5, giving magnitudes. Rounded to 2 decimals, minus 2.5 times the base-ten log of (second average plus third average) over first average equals -0.93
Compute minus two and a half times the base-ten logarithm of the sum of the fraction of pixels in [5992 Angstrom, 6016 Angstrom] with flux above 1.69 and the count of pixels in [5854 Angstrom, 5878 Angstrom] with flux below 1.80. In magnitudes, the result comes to -2.71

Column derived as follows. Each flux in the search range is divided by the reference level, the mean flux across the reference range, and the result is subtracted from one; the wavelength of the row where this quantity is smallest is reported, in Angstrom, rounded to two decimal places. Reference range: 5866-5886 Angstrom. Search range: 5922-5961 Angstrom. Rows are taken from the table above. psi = 5934.60 Angstrom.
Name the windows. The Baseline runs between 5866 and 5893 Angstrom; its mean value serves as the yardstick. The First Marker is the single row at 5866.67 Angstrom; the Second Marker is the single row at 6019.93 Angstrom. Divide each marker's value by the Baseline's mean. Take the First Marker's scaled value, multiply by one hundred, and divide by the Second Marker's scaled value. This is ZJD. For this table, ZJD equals 86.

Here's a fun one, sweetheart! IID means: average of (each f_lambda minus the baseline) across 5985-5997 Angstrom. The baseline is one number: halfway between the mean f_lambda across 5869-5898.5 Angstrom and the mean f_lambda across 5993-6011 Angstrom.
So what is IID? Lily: 0.03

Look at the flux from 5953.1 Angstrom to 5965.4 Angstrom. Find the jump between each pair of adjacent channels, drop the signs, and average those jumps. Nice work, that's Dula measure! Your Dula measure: 0.32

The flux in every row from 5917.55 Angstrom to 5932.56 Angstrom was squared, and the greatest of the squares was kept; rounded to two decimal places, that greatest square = 3.92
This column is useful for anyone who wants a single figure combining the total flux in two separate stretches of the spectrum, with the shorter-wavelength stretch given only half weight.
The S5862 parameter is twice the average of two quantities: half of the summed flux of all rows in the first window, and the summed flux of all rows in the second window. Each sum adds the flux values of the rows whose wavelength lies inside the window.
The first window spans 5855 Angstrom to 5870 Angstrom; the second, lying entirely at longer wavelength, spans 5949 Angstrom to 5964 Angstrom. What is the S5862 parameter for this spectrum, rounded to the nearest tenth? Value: 25.5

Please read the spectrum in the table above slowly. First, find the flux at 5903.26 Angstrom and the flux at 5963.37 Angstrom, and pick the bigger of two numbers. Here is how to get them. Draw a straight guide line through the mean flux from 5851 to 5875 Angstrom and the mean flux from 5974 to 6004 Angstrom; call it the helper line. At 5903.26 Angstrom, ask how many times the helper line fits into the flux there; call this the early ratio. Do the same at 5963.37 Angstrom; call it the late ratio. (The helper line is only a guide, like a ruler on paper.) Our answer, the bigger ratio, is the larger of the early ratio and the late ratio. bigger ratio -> 0.94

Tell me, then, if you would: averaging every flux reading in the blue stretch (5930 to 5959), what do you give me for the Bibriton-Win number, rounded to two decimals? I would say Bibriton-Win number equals 1.62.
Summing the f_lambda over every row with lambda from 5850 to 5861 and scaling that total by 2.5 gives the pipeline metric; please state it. 34.2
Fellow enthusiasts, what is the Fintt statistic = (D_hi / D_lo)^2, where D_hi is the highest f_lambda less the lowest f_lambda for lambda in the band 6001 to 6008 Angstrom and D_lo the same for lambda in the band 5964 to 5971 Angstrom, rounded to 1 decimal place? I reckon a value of 1.9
